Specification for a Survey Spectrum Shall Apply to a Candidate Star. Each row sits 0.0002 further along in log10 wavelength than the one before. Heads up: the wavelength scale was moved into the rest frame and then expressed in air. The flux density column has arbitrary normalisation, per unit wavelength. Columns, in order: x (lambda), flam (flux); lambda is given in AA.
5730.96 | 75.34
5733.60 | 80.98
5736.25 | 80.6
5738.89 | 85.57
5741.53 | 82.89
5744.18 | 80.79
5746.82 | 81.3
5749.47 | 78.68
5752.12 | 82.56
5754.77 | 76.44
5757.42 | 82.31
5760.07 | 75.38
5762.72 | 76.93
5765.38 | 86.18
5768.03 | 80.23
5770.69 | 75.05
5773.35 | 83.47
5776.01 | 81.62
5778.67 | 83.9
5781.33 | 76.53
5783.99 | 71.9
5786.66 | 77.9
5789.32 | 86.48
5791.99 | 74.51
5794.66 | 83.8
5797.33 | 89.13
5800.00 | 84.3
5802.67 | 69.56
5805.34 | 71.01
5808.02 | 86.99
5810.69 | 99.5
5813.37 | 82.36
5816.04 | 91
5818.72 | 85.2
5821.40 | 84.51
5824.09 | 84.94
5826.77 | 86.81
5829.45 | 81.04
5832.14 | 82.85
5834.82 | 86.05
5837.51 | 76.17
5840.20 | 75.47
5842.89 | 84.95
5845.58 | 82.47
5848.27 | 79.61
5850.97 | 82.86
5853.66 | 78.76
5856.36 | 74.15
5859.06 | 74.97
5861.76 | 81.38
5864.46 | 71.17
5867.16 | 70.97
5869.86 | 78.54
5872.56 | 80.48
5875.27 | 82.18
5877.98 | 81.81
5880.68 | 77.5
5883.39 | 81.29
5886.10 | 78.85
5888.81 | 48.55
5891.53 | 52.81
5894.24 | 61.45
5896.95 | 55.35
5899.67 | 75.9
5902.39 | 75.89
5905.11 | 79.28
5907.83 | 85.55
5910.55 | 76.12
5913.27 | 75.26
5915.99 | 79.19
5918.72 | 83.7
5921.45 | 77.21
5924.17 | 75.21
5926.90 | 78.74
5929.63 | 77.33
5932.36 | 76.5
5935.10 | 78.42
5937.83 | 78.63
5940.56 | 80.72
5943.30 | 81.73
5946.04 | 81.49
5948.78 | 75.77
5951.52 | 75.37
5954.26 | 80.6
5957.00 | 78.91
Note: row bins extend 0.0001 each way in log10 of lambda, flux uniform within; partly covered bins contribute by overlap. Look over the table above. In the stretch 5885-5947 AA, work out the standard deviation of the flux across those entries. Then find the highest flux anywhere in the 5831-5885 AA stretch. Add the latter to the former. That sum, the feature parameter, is 96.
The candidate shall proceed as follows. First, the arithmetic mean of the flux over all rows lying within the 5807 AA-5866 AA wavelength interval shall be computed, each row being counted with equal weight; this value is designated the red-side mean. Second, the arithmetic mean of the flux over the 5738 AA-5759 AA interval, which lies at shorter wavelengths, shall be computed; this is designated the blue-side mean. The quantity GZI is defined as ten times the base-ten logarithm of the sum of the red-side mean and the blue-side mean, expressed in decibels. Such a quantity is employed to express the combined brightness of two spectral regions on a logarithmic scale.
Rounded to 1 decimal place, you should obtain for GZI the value 22.1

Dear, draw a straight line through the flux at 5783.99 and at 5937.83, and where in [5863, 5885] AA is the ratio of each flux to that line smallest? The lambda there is 5867.16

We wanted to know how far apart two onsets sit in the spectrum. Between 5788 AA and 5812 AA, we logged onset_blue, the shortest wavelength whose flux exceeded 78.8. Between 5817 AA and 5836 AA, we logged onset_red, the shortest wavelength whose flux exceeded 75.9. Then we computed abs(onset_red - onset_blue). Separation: 29.4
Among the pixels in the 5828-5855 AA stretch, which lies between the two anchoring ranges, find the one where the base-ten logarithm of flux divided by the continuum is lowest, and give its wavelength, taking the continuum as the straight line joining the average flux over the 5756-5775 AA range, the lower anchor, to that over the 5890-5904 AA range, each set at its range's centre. 5840.20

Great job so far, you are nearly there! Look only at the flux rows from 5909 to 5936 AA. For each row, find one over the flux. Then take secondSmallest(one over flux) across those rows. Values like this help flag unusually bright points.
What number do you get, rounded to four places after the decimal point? 0.0126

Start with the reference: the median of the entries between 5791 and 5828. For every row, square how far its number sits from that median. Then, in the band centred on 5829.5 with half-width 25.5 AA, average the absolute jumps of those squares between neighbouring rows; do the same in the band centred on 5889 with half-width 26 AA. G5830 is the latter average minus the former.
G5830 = 147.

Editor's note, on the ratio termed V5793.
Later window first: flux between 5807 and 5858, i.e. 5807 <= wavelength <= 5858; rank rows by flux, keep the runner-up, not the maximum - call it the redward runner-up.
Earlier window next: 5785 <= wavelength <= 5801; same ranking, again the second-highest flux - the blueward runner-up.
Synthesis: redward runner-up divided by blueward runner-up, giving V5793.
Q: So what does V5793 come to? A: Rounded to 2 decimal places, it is 1.05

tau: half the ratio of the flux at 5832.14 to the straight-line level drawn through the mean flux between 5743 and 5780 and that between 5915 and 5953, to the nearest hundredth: 0.52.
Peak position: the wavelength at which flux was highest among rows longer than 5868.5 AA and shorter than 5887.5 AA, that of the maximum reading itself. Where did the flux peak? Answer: 5875.27 AA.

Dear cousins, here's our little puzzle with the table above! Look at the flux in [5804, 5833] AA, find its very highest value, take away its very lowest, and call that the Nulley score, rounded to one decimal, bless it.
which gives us 28.5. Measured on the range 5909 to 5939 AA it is 8.5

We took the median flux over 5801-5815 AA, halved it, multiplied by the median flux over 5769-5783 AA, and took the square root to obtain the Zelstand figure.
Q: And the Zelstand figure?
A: 58.0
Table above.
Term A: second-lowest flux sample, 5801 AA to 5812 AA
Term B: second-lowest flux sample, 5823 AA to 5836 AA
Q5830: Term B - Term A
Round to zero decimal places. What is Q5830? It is 12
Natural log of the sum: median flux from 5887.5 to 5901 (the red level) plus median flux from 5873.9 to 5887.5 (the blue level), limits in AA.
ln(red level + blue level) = 4.92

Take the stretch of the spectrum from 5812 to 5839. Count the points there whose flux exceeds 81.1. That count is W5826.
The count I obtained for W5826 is 8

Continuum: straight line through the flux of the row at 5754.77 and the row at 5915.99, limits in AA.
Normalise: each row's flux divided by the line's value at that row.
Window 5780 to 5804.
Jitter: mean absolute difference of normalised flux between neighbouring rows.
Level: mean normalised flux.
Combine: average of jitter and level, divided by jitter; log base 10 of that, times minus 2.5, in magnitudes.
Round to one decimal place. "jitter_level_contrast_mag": -1.8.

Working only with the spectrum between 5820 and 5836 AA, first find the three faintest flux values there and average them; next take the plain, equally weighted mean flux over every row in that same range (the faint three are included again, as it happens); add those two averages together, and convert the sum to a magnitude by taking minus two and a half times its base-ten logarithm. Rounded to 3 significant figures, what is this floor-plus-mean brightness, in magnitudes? -5.56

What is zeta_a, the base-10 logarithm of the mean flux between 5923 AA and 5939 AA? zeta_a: 1.89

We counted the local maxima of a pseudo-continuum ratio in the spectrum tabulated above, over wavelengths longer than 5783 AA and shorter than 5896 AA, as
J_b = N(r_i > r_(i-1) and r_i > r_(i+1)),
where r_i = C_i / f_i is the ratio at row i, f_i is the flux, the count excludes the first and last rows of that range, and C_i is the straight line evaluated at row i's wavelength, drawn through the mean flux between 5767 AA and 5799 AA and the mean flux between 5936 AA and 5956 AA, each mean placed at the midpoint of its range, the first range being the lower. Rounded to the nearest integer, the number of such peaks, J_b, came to 11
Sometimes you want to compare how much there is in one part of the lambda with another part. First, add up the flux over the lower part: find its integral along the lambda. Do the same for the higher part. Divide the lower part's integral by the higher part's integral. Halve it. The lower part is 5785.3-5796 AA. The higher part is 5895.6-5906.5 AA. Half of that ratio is 0.55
